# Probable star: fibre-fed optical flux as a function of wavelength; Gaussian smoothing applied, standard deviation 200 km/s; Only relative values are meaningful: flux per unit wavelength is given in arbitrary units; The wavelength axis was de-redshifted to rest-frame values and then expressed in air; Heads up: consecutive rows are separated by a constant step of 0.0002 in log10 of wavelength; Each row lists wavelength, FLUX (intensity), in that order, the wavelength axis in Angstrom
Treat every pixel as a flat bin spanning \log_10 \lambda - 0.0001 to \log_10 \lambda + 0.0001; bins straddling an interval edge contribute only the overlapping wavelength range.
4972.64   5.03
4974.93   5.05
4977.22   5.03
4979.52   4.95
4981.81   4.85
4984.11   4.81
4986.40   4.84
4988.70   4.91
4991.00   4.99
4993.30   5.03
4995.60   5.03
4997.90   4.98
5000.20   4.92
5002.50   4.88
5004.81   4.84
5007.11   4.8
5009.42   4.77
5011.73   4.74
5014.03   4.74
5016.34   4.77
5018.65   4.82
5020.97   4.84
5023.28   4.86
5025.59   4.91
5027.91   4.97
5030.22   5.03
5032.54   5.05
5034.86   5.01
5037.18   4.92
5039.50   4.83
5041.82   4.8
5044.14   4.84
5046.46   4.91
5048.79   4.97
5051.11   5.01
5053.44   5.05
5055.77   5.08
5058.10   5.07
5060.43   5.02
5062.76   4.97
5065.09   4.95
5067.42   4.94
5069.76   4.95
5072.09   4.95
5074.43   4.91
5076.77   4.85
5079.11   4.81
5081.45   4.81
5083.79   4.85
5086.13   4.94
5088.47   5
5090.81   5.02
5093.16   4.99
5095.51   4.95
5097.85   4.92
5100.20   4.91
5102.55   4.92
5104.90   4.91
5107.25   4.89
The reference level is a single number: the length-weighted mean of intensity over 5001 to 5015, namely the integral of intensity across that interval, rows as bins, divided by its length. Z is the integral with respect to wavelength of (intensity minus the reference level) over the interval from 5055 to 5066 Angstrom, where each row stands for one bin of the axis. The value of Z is 2.4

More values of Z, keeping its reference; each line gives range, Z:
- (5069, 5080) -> 1.0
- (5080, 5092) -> 1.5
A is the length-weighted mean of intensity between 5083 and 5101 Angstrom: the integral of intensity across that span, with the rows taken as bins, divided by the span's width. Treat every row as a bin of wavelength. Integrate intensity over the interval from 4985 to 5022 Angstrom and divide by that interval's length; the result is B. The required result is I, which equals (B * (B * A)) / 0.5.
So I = 235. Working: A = 4.95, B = 4.87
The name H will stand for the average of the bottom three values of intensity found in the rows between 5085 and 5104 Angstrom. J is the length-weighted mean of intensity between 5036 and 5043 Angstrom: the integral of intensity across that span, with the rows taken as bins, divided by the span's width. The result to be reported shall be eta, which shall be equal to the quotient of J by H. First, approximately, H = 4.92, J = 4.85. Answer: 0.99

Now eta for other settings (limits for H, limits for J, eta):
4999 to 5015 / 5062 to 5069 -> 1.04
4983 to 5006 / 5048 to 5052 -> 1.03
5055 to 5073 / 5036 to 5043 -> 0.98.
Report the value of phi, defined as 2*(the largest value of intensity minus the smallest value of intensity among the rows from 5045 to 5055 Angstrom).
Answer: 0.28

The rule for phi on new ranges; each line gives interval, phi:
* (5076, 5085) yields 0.08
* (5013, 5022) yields 0.20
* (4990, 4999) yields 0.10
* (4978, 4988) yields 0.28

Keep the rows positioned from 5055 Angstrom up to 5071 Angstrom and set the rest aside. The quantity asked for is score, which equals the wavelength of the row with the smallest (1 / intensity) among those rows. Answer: 5055.77 Angstrom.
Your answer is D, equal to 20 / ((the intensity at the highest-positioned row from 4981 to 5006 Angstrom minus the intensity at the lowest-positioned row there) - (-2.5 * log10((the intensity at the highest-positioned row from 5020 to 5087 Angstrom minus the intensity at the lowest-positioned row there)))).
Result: -8.0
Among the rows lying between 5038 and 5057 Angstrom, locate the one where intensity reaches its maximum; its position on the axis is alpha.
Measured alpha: 5055.77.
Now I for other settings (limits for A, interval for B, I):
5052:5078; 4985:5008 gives 241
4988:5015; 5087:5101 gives 241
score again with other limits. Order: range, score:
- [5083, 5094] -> 5090.81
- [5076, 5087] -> 5086.13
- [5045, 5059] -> 5055.77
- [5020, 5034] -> 5032.54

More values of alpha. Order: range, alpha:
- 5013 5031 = 5030.22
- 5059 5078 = 5060.43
